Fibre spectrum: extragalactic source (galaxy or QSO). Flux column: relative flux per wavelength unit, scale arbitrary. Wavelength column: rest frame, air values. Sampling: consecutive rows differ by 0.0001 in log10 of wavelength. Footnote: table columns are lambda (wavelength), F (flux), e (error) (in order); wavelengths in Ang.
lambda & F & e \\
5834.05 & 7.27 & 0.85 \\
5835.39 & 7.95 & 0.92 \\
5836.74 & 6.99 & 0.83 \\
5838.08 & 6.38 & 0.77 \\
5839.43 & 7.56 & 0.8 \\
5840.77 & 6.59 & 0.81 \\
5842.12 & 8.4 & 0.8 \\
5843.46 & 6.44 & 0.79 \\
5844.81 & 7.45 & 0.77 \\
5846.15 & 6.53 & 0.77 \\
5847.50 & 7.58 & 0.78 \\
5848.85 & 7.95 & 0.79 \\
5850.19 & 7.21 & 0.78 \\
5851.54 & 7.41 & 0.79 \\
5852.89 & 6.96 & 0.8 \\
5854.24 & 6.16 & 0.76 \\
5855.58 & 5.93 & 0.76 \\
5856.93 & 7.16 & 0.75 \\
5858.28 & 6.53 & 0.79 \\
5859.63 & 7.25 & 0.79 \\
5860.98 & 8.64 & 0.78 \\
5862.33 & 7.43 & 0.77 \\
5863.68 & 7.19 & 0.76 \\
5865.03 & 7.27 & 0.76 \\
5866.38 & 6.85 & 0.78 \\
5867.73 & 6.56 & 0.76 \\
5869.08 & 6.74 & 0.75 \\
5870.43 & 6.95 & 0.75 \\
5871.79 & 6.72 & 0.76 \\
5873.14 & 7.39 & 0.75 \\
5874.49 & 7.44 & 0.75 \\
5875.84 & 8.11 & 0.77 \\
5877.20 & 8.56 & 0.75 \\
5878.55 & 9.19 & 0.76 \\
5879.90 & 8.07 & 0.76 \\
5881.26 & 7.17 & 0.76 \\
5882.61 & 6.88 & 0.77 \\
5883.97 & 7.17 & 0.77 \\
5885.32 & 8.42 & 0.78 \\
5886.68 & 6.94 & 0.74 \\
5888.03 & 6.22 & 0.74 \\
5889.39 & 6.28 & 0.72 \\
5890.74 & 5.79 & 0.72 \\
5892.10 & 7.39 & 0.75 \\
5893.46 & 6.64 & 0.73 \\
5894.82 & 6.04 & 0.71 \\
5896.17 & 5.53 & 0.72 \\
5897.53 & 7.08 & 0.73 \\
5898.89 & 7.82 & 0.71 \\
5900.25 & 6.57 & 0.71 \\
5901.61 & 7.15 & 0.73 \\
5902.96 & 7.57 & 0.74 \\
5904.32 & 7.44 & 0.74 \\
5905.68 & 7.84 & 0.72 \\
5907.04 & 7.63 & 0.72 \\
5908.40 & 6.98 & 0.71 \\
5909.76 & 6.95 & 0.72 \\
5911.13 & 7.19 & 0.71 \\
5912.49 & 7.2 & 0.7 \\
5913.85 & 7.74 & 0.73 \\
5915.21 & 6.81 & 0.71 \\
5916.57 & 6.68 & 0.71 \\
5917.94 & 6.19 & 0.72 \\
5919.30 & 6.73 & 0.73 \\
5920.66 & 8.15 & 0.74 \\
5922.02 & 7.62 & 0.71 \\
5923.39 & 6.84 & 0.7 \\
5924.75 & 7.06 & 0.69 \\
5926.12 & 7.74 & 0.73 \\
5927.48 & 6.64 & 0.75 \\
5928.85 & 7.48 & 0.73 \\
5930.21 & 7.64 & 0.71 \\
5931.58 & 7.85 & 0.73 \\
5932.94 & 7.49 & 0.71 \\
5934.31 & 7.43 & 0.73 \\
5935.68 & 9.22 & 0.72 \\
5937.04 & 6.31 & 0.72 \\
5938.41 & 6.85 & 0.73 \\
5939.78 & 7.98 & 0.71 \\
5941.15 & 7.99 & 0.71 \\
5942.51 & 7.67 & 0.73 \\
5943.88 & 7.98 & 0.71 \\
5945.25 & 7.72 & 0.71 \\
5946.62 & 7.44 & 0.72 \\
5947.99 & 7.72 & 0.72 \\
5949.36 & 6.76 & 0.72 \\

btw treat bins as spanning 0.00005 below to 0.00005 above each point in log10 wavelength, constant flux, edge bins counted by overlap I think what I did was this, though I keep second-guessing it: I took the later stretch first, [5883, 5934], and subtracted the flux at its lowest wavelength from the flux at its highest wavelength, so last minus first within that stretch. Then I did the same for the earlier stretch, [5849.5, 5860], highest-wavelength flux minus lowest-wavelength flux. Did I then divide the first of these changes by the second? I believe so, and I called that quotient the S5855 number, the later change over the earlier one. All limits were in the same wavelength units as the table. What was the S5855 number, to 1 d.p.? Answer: 8.0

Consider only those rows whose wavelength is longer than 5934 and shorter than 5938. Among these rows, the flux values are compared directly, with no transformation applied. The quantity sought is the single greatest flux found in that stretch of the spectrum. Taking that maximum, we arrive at 9.22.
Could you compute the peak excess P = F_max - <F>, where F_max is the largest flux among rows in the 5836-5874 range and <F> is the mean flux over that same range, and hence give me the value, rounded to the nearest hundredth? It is 1.56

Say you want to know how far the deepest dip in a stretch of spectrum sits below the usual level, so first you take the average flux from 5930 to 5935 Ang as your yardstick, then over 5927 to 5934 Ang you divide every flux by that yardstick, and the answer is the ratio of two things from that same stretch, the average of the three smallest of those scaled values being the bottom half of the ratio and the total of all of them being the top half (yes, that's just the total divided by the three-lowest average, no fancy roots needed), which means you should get 5.15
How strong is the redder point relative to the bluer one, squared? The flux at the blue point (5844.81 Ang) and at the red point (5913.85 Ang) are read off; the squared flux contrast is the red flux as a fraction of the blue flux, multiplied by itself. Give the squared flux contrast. 1.1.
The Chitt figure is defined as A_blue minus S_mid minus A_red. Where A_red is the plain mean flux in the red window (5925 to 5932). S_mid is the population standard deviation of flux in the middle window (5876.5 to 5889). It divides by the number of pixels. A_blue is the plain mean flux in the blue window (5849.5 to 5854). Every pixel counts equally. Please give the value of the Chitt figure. -1.2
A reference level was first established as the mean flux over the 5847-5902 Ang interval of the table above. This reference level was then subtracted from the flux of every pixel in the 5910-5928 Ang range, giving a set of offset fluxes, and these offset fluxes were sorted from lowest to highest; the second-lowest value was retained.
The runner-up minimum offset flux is -0.5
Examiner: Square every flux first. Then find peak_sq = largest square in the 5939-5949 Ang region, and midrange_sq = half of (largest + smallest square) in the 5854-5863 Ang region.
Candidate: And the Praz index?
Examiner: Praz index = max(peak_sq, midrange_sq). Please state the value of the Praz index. 63.8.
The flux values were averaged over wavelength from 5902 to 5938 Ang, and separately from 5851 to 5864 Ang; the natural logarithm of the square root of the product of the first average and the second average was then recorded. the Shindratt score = 1.97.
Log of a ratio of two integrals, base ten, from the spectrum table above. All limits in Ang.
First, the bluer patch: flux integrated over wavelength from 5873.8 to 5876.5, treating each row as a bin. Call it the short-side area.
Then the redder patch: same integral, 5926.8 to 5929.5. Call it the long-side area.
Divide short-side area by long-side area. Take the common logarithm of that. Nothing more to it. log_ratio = 0.04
